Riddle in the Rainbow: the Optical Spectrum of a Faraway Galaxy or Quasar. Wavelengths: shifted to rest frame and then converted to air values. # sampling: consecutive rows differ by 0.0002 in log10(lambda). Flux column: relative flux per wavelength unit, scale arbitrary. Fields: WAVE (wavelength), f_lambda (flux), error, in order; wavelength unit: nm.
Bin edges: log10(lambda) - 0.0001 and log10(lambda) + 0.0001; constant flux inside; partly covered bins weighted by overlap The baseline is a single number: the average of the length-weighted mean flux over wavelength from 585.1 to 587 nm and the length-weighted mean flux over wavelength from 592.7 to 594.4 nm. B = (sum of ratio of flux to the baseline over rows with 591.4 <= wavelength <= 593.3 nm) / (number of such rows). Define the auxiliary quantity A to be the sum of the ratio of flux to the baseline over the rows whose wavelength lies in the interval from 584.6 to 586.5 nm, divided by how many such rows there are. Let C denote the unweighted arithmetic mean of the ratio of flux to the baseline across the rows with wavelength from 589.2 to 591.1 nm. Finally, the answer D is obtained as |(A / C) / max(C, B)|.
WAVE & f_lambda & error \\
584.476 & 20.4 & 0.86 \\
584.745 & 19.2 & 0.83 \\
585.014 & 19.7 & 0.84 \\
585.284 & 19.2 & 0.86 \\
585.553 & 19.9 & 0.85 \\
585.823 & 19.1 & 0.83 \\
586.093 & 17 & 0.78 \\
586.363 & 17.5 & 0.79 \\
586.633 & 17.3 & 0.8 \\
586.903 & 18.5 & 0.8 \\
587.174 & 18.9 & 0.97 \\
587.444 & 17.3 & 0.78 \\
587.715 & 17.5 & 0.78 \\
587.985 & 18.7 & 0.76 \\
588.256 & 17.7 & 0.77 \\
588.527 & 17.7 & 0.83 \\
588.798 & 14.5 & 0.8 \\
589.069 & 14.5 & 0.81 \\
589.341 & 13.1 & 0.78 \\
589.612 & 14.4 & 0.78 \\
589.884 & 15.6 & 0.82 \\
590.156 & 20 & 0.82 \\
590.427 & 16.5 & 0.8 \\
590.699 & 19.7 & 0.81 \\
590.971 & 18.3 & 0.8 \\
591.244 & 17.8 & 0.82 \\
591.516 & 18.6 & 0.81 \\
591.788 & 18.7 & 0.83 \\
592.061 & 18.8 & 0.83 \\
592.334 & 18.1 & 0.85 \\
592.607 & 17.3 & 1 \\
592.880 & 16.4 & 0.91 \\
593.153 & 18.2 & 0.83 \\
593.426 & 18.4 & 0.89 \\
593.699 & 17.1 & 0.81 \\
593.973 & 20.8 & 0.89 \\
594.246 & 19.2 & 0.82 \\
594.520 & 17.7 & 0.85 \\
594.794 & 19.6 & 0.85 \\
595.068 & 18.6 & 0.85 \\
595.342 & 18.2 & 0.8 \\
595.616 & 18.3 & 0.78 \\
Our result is 1.14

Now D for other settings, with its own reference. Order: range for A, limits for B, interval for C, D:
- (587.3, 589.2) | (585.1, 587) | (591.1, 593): 0.94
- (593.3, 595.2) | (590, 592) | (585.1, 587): 1.01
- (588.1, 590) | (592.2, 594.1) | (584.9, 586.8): 0.82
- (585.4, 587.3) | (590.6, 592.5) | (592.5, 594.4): 0.99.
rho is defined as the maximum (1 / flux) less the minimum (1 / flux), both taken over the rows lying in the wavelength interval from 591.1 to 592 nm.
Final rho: 0.003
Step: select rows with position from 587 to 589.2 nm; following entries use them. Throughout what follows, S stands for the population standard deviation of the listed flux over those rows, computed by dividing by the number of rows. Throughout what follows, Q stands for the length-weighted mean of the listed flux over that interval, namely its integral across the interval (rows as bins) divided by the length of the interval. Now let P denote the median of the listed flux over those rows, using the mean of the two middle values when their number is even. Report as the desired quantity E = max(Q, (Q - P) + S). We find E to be 17.1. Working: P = 17.6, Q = 17.1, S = 1.59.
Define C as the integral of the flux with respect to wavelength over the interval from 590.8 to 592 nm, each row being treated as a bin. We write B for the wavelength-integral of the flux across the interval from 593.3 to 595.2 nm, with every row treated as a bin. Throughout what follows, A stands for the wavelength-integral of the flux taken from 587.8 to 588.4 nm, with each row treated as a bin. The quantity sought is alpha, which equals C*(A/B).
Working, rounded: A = 11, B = 36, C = 22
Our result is 7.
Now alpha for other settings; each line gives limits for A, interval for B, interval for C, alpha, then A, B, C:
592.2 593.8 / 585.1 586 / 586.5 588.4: 55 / 28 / 17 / 34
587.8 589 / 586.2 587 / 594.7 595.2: 14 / 20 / 14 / 10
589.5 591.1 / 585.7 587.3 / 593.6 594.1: 9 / 28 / 29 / 10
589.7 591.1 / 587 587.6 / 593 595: 86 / 25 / 11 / 37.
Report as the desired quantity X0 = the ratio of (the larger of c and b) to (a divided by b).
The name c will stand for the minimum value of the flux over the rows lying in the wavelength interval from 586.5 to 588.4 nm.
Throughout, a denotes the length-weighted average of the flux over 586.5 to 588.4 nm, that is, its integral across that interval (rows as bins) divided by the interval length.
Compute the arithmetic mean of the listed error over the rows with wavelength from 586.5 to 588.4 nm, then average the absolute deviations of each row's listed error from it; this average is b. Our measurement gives 0.04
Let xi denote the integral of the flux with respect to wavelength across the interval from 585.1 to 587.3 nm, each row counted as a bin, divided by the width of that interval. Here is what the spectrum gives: 18.44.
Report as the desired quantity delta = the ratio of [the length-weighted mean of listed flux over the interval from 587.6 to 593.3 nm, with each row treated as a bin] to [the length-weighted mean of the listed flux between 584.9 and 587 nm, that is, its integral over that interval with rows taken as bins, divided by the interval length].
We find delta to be 0.93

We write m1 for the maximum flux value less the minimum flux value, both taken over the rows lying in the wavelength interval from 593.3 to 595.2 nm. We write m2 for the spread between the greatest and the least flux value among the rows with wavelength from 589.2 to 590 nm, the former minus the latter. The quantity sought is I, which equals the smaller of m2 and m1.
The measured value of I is 2.5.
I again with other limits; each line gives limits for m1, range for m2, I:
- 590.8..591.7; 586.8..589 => 0.8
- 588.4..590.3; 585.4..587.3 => 2.9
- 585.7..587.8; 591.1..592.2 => 1.0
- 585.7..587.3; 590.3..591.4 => 2.1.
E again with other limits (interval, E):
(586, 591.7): 17.2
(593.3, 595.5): 18.7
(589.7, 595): 18.2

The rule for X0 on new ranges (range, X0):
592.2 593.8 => 0.05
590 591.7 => 0.01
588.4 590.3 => 0.01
